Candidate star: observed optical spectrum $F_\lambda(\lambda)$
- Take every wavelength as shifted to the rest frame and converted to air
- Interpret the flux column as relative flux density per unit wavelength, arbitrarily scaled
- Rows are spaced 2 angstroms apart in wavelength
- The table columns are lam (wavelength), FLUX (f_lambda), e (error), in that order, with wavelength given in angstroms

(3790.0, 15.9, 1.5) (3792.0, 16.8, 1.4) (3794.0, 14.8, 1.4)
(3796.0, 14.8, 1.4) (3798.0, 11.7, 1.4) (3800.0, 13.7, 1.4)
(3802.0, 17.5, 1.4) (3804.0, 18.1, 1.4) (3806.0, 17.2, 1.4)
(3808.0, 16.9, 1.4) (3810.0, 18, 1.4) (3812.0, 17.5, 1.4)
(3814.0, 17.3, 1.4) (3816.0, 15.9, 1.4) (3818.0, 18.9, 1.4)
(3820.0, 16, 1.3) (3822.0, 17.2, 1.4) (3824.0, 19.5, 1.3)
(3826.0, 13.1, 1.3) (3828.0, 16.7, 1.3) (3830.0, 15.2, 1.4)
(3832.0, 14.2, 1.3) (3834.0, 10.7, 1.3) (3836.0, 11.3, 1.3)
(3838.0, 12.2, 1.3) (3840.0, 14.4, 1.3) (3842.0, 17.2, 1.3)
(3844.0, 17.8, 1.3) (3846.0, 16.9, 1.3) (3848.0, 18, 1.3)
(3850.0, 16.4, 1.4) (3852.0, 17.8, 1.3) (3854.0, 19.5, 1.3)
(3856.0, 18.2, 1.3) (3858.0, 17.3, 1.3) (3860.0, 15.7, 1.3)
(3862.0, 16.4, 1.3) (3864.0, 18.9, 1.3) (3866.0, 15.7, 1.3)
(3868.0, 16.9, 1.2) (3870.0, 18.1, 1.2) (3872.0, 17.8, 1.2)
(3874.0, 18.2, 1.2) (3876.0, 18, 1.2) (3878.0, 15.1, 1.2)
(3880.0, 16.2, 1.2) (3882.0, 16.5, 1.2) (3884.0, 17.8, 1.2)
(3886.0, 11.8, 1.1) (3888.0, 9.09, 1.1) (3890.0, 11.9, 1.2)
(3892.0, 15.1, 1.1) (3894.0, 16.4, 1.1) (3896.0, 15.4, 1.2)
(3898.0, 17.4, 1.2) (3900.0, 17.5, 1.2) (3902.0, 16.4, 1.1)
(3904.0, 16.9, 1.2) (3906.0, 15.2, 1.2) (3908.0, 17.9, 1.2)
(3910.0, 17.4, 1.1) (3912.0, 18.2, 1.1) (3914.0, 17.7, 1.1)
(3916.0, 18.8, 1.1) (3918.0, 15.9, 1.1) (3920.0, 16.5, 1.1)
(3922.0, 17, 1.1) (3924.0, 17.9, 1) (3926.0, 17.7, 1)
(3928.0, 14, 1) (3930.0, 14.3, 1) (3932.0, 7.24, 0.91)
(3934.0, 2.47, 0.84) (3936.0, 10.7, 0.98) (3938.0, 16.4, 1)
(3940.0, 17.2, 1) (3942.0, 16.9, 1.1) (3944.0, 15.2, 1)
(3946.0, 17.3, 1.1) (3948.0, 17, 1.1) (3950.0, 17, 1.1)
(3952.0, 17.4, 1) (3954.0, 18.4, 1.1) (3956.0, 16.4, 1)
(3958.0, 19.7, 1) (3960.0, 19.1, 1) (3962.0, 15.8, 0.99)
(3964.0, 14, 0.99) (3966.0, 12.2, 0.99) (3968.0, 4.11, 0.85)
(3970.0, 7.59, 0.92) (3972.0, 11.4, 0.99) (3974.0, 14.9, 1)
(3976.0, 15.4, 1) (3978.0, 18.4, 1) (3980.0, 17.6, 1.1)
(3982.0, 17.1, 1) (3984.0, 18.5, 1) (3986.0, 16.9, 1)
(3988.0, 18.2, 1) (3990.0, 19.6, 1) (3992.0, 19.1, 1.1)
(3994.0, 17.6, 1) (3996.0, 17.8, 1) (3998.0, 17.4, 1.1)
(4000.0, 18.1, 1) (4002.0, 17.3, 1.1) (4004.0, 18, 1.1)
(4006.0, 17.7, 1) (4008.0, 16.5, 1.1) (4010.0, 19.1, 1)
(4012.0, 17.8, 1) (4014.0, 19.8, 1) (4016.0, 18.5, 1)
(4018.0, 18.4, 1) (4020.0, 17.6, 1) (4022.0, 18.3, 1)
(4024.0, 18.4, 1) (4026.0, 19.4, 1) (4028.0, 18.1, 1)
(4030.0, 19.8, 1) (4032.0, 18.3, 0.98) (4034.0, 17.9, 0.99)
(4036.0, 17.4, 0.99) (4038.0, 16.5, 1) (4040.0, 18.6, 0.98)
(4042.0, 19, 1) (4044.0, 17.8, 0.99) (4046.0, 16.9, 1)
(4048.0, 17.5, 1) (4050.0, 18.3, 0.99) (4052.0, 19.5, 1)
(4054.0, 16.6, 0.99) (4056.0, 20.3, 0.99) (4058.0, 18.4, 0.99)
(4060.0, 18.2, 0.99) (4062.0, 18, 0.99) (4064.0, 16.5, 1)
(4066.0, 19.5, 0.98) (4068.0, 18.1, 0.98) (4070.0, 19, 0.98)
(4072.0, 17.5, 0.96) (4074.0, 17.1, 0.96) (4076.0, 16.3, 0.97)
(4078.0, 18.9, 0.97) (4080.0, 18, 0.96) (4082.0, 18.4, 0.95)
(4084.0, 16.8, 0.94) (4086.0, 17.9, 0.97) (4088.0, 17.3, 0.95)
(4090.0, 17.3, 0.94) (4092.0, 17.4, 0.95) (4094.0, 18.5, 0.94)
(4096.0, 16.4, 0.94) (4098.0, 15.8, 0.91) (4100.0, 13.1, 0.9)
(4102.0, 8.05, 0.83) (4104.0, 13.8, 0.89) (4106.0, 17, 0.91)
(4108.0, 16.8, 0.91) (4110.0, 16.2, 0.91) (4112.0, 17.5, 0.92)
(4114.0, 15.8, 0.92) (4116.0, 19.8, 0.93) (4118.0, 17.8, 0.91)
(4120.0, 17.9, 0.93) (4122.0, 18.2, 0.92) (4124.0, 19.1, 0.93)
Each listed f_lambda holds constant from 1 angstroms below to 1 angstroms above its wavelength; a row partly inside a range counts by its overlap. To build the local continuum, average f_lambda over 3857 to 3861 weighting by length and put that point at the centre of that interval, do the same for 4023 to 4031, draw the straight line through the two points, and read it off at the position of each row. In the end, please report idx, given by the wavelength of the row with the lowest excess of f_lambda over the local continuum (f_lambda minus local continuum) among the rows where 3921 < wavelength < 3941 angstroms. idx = 3934.0 angstroms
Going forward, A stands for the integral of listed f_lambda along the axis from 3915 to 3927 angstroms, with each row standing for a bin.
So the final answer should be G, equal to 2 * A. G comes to 415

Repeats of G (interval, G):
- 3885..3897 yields 319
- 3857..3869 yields 404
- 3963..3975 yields 257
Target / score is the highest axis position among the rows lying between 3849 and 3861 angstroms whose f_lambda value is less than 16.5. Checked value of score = 3860.0 angstroms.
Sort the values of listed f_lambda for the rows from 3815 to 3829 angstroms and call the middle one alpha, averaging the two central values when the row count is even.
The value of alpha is 16.7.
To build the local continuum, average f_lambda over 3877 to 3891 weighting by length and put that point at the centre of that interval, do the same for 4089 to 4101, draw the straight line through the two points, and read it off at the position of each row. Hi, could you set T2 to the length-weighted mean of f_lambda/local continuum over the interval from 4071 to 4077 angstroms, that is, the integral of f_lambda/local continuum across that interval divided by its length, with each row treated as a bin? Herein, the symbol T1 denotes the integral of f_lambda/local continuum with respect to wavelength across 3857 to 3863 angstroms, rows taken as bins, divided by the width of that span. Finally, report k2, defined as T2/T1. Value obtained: 0.88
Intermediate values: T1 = 1.19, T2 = 1.05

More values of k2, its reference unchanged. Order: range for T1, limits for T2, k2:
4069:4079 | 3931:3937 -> 0.42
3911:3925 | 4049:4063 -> 0.96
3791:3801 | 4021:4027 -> 1.09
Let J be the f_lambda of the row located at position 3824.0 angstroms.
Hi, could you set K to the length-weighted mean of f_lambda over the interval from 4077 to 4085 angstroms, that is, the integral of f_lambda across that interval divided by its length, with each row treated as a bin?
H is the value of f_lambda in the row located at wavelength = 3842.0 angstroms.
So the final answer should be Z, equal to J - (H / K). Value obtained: 18.5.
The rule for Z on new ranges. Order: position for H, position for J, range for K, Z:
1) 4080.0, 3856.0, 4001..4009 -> 17.2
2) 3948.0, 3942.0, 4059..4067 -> 16.0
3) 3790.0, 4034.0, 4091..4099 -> 17.0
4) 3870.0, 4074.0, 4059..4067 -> 16.1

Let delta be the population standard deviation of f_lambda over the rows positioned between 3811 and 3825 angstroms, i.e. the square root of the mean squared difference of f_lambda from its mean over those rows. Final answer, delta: 1.2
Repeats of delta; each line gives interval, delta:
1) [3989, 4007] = 0.7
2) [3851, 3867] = 1.3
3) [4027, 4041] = 0.9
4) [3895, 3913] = 1.0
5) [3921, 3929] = 1.6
